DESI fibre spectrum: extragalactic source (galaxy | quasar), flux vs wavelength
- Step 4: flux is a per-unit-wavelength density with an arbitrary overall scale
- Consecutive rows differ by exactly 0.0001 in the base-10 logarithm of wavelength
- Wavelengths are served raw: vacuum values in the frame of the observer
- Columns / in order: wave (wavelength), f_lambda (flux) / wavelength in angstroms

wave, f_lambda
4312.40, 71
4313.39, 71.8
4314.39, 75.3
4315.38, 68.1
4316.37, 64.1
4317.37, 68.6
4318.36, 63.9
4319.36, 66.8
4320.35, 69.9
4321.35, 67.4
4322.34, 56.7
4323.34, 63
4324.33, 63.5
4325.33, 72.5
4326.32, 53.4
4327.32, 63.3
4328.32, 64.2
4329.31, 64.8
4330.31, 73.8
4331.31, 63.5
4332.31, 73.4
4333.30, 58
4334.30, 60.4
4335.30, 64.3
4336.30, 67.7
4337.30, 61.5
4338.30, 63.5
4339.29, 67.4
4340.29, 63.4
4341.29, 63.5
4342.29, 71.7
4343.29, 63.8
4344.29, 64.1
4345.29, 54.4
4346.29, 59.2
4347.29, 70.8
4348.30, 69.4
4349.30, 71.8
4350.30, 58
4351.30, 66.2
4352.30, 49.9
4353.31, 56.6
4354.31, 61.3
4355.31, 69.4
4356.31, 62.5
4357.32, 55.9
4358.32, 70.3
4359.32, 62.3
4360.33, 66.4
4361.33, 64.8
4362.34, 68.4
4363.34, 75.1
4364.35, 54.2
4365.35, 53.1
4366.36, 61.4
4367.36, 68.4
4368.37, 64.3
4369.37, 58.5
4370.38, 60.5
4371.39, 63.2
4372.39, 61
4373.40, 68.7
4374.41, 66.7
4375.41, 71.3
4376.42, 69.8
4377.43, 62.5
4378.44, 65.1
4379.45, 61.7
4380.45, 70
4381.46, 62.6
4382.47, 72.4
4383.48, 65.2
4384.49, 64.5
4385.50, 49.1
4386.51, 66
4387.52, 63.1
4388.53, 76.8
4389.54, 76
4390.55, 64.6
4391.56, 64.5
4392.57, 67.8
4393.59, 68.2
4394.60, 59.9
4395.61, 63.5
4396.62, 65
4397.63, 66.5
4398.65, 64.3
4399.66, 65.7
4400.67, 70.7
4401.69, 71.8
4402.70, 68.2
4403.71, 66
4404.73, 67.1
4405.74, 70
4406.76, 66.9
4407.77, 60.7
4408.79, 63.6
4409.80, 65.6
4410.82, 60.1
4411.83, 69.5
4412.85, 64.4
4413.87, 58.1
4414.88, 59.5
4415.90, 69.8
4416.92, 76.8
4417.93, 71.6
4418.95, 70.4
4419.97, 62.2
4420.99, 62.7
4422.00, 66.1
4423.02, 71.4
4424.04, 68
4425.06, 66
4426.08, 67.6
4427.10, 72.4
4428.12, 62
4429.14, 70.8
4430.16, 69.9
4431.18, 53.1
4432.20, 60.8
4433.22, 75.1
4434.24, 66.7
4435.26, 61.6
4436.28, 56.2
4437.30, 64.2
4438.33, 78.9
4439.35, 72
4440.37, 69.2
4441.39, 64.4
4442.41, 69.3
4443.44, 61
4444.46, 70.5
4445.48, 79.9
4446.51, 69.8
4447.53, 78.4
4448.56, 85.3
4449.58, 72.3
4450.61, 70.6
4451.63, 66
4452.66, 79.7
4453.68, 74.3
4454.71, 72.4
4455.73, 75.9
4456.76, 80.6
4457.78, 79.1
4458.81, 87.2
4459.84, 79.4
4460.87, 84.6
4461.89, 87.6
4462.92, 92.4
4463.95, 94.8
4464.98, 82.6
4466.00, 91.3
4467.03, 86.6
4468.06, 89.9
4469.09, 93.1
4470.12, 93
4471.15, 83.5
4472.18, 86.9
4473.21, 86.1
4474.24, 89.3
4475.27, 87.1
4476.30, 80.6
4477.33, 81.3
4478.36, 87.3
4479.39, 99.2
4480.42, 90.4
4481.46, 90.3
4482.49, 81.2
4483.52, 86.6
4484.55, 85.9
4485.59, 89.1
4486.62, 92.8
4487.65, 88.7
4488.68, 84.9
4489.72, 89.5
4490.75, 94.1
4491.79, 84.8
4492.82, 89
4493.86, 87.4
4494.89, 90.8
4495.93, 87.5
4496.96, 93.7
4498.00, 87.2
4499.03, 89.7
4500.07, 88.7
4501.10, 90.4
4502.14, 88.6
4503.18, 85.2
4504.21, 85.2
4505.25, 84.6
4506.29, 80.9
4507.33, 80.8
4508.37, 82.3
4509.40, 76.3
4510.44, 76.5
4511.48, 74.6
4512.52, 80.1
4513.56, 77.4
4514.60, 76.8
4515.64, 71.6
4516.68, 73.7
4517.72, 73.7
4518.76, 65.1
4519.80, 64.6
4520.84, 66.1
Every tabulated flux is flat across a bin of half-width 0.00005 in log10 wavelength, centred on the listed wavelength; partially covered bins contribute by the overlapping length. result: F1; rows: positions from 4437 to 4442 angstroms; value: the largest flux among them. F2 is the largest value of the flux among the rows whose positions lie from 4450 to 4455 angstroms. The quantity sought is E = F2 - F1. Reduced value 1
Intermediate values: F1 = 78.9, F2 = 79.7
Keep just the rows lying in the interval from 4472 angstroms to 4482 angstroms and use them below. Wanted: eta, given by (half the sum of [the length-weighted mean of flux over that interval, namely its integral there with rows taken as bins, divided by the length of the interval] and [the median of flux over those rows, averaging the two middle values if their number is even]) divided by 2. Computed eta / 44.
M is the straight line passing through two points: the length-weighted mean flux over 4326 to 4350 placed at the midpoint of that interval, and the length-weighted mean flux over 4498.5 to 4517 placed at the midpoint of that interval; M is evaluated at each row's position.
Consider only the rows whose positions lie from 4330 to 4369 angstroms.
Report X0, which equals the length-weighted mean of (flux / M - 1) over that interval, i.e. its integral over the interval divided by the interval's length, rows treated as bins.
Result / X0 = -0.028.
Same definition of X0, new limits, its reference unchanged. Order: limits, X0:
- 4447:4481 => 0.088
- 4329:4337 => 0.023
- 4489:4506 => 0.100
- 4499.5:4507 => 0.064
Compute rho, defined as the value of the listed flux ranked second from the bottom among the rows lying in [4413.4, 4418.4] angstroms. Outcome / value 59.5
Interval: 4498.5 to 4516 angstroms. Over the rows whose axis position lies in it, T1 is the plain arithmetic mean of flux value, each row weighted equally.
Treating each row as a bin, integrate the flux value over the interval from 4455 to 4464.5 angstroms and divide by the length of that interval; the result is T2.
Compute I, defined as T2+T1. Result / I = 166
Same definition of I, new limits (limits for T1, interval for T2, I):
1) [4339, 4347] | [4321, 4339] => 128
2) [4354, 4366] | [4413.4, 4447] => 131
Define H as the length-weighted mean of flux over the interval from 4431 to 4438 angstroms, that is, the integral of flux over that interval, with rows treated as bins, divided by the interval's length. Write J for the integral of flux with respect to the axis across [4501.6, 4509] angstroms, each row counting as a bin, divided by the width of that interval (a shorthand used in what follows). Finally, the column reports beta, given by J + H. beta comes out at 147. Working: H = 63.4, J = 83.8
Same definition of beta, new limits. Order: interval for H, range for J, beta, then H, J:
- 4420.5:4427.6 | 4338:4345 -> 133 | 67.8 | 65.1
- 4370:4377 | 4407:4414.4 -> 129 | 65.9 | 63.3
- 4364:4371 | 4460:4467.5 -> 148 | 60.2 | 88.2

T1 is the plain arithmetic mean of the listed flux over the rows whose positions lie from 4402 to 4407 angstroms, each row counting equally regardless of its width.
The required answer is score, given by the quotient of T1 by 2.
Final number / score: 34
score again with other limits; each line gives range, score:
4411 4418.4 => 34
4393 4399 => 32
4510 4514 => 39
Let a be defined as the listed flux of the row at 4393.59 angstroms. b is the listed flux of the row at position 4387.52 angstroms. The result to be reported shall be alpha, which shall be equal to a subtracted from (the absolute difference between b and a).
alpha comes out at -63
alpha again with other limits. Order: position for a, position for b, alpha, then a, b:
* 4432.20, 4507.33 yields -41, 60.8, 80.8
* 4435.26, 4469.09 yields -30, 61.6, 93.1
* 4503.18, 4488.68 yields -85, 85.2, 84.9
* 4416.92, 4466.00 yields -62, 76.8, 91.3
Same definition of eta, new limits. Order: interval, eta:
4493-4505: 44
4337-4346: 32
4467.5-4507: 44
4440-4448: 35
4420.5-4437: 33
